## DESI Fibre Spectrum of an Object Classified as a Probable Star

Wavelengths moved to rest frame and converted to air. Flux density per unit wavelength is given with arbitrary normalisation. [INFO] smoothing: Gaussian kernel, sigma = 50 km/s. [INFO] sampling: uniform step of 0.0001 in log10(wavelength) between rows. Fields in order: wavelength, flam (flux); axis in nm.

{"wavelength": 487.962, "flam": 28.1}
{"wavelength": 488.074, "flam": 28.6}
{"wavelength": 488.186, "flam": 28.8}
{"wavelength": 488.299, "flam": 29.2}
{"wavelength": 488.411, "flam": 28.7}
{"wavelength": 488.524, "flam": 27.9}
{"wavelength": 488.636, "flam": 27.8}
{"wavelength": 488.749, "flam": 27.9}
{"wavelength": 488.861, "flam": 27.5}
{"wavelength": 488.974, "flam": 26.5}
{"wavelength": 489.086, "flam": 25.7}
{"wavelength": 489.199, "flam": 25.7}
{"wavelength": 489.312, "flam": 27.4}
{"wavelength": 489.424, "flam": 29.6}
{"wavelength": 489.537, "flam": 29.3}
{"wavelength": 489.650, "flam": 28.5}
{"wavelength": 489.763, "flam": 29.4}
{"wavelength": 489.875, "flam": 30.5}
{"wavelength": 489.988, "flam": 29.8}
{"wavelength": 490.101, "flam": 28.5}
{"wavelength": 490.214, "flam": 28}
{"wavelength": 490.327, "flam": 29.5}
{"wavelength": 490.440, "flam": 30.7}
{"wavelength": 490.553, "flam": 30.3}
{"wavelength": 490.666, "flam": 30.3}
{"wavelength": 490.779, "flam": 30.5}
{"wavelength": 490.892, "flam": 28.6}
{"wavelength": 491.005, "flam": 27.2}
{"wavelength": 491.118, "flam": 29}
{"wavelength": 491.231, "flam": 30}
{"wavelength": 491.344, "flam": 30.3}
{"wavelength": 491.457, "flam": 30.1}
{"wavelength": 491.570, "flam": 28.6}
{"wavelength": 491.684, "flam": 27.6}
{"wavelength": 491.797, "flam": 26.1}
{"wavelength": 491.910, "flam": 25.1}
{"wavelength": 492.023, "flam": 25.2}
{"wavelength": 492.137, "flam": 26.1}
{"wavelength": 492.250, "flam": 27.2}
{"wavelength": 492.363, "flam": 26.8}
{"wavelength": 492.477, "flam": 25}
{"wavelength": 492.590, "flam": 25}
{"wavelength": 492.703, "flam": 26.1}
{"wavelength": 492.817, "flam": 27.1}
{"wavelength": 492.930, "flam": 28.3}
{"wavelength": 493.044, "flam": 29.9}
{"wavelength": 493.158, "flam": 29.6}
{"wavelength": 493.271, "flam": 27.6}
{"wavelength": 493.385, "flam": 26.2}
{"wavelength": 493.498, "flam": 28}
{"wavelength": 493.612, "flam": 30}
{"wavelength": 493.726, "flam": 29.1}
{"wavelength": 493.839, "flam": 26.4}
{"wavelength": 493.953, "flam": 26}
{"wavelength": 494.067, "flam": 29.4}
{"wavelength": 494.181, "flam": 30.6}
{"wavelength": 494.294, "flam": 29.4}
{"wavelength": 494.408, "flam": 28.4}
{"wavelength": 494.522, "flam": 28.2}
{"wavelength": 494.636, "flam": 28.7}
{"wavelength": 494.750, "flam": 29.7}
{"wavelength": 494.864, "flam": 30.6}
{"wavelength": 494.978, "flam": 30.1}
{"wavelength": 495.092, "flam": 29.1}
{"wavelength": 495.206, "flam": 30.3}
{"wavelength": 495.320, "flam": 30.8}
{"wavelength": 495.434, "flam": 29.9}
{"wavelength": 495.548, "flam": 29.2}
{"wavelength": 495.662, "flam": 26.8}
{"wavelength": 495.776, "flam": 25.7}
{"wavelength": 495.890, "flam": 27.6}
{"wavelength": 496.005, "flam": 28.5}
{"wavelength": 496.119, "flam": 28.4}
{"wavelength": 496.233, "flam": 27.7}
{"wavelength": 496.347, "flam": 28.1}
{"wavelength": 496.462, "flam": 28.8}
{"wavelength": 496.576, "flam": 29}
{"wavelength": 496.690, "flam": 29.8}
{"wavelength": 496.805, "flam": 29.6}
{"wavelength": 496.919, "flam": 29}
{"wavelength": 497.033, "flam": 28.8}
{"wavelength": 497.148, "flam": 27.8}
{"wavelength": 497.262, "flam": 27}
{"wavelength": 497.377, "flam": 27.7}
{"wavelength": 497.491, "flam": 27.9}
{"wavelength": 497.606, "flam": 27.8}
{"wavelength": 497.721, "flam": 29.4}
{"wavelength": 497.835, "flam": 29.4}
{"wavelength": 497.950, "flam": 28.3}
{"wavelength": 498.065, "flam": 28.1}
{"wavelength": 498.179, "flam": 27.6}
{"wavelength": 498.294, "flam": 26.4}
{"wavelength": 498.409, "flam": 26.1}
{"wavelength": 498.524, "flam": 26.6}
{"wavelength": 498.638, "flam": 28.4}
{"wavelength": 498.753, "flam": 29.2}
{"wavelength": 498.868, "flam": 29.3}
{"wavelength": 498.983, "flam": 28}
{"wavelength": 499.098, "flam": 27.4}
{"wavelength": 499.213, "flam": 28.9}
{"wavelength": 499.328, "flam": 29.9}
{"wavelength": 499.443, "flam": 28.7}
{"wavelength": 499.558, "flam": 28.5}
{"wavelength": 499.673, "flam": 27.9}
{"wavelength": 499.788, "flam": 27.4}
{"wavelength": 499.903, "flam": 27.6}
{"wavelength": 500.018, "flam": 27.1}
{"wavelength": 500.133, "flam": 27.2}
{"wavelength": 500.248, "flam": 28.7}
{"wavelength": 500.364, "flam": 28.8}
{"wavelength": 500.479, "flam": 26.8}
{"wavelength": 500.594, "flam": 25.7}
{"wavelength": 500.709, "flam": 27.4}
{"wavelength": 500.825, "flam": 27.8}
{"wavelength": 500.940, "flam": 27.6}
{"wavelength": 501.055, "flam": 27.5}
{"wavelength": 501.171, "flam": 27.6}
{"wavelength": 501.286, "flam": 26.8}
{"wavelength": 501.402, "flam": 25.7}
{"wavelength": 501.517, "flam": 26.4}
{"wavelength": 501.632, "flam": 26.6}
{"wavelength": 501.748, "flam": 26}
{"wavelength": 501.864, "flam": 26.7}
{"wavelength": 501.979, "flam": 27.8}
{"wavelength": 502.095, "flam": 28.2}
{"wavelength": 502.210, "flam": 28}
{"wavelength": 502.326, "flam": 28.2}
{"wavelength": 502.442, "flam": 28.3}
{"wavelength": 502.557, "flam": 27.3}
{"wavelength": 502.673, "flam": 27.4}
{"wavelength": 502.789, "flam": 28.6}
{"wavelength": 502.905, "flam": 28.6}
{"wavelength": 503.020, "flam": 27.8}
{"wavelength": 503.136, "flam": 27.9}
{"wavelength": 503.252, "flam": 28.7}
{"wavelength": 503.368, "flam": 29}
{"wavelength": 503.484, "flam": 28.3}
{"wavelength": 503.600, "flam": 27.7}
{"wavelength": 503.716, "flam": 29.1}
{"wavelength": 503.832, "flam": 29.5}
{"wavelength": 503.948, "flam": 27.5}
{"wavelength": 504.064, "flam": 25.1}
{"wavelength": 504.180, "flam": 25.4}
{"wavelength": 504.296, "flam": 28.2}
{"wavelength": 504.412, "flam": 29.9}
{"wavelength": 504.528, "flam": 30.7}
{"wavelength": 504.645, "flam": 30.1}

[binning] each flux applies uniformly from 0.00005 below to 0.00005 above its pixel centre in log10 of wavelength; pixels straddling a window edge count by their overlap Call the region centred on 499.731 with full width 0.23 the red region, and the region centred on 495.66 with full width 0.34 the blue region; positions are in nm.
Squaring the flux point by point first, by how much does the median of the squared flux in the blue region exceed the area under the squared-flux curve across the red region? 542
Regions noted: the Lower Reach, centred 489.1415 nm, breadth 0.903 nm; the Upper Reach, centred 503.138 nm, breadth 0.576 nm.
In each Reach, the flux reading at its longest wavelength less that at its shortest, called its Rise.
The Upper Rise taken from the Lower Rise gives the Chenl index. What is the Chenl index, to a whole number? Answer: 1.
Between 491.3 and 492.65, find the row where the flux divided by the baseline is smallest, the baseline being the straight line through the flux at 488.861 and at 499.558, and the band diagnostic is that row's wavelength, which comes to 492.590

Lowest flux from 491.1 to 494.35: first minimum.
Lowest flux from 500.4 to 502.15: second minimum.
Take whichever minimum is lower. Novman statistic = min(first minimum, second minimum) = 25.0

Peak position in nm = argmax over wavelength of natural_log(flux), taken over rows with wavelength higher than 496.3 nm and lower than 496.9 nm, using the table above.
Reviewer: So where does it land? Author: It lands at 496.690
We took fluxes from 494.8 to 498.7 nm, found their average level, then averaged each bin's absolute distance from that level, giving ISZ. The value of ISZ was 1.03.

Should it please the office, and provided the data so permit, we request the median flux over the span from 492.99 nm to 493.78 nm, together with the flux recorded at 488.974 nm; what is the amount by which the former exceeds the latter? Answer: 2.6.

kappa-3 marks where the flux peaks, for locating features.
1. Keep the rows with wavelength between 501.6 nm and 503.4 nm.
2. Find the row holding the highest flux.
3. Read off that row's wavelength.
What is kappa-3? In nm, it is 503.368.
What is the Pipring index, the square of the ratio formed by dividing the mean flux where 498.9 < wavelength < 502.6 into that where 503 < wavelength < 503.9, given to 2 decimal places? 1.07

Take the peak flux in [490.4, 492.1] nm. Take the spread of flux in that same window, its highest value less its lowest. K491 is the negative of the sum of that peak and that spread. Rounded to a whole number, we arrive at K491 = -36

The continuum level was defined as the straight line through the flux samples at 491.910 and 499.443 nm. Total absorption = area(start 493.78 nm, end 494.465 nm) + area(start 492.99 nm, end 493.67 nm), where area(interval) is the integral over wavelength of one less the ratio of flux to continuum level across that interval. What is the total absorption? -0.131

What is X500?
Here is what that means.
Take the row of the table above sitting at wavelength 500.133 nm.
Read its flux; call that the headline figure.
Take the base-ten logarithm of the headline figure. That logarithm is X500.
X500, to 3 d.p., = 1.435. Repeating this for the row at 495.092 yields 1.464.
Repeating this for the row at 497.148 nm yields 1.444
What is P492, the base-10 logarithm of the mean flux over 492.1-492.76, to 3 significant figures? 1.42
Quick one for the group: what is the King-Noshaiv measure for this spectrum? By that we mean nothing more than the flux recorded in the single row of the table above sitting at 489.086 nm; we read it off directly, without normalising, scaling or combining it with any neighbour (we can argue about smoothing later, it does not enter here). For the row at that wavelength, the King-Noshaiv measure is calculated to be 25.7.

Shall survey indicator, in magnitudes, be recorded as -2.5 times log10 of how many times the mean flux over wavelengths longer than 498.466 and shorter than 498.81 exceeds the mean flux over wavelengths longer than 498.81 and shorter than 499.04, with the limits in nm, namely 0.02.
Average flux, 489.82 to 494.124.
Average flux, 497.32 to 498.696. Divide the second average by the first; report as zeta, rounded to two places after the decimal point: 0.99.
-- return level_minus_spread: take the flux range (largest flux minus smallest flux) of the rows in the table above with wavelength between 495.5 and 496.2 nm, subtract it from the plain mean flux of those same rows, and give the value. 24.2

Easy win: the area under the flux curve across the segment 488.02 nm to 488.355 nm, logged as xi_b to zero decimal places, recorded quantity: 10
